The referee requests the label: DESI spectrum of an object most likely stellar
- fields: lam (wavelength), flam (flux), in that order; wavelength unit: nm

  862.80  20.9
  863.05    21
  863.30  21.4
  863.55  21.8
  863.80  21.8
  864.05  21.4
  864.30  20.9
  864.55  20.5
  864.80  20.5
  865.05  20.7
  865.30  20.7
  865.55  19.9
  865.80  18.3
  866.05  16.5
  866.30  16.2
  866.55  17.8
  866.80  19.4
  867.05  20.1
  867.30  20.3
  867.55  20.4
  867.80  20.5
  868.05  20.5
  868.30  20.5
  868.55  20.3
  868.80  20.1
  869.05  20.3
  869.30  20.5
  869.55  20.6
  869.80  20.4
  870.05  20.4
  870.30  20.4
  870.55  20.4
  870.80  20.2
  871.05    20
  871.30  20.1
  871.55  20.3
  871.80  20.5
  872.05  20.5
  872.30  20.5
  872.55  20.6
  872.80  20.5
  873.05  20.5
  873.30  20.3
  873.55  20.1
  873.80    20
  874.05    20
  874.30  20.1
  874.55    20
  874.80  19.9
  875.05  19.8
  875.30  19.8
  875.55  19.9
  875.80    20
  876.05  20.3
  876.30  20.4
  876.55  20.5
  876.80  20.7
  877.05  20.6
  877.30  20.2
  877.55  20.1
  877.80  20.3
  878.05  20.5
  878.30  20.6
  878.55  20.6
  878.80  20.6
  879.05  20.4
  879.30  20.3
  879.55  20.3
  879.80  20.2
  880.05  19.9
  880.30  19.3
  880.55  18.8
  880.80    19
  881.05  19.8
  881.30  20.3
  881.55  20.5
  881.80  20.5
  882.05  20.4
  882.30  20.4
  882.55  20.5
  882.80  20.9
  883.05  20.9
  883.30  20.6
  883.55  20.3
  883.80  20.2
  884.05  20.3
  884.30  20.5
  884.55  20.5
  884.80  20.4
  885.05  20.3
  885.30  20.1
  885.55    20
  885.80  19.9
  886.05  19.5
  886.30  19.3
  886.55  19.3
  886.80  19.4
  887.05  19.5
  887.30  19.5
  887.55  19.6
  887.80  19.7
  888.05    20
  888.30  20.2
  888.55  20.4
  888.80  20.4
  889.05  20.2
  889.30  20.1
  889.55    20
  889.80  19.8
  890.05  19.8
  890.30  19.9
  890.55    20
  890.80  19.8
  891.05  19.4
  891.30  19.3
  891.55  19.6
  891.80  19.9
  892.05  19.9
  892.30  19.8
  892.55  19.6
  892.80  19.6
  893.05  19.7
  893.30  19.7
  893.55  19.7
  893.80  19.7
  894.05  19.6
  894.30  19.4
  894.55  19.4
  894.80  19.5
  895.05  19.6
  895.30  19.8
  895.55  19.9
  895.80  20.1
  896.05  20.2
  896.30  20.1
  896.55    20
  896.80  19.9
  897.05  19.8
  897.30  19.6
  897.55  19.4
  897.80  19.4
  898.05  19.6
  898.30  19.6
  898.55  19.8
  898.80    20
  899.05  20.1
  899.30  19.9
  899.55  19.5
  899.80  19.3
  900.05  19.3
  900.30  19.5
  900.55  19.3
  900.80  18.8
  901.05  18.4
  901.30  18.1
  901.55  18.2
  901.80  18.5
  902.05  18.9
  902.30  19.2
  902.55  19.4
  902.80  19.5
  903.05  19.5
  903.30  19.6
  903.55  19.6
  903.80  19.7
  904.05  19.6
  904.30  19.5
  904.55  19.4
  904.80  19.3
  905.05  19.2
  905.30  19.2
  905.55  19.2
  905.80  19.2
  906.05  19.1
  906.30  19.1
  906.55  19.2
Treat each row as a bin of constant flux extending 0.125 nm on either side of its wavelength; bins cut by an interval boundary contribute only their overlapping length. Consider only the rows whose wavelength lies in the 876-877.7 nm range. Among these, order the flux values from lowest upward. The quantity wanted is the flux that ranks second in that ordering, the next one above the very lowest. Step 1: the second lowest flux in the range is 20.2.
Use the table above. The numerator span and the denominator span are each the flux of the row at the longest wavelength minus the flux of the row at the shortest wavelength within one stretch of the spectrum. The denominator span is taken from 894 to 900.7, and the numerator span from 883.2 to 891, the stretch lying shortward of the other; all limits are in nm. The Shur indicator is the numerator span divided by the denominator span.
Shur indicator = 2.7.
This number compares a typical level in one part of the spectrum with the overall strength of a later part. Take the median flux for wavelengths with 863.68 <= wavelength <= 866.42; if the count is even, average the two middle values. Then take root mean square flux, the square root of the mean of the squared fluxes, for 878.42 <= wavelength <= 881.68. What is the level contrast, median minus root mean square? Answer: 0.5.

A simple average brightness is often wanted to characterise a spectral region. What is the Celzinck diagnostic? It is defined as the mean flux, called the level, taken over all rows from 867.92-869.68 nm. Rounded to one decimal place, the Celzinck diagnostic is 20.4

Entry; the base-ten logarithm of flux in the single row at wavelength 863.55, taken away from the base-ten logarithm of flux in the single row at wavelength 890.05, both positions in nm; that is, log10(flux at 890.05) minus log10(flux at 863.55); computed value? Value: -0.04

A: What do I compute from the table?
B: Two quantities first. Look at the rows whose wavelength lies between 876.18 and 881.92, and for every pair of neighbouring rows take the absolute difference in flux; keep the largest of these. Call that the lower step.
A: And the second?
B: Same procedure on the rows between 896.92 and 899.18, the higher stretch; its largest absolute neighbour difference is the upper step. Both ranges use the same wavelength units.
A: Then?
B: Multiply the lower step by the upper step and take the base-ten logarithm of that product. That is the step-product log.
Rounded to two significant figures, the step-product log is -0.80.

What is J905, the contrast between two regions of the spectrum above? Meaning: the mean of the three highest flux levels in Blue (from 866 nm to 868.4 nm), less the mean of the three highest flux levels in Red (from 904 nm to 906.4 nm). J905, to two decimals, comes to 1.00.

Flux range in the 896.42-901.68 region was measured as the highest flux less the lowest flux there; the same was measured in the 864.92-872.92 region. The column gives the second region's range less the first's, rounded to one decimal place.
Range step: 2.5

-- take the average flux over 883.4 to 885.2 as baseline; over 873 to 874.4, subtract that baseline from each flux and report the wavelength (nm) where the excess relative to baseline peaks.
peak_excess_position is 873.05 nm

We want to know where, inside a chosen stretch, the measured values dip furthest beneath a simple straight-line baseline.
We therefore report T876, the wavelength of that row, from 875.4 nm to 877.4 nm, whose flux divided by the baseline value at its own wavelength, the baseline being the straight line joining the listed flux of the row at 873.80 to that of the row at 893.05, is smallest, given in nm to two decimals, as 875.55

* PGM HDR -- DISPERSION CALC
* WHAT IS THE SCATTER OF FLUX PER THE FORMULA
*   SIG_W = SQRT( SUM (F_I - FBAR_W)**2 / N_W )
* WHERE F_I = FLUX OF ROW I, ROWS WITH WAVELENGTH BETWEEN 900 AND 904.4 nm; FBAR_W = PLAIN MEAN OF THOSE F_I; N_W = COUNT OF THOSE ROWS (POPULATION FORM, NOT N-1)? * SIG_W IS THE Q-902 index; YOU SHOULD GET 0.51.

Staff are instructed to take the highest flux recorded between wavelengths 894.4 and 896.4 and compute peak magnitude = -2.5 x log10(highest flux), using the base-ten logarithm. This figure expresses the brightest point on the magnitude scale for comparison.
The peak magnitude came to -3.26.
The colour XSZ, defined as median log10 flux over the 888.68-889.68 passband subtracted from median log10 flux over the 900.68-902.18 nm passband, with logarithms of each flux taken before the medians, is -0.038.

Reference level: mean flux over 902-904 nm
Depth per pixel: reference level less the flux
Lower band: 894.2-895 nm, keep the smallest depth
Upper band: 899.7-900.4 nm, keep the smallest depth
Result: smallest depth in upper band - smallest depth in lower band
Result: 0.0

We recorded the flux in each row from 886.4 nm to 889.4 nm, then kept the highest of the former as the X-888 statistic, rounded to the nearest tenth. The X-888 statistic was 20.4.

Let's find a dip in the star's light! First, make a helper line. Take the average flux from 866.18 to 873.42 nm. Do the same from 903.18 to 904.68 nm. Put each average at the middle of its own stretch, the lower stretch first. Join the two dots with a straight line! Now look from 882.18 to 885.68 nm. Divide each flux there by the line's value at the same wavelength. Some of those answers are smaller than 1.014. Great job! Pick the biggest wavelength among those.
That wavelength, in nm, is 885.55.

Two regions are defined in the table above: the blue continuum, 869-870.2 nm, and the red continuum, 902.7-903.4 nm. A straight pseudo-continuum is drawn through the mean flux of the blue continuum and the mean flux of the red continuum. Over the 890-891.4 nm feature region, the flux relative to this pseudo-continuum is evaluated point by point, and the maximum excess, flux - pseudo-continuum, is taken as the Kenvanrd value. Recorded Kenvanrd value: 0.13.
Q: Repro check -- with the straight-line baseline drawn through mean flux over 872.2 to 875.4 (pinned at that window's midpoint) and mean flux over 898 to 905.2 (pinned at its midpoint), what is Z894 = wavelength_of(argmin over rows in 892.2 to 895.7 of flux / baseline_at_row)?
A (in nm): 894.30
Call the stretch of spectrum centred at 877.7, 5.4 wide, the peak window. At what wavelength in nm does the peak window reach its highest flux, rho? 876.80 nm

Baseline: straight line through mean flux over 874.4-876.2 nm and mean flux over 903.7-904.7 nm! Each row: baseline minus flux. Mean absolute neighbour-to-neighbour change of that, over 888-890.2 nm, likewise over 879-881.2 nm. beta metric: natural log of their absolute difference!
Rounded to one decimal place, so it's -1.6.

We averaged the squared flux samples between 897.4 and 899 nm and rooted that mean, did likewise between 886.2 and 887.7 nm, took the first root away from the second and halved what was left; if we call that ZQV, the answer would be -0.10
